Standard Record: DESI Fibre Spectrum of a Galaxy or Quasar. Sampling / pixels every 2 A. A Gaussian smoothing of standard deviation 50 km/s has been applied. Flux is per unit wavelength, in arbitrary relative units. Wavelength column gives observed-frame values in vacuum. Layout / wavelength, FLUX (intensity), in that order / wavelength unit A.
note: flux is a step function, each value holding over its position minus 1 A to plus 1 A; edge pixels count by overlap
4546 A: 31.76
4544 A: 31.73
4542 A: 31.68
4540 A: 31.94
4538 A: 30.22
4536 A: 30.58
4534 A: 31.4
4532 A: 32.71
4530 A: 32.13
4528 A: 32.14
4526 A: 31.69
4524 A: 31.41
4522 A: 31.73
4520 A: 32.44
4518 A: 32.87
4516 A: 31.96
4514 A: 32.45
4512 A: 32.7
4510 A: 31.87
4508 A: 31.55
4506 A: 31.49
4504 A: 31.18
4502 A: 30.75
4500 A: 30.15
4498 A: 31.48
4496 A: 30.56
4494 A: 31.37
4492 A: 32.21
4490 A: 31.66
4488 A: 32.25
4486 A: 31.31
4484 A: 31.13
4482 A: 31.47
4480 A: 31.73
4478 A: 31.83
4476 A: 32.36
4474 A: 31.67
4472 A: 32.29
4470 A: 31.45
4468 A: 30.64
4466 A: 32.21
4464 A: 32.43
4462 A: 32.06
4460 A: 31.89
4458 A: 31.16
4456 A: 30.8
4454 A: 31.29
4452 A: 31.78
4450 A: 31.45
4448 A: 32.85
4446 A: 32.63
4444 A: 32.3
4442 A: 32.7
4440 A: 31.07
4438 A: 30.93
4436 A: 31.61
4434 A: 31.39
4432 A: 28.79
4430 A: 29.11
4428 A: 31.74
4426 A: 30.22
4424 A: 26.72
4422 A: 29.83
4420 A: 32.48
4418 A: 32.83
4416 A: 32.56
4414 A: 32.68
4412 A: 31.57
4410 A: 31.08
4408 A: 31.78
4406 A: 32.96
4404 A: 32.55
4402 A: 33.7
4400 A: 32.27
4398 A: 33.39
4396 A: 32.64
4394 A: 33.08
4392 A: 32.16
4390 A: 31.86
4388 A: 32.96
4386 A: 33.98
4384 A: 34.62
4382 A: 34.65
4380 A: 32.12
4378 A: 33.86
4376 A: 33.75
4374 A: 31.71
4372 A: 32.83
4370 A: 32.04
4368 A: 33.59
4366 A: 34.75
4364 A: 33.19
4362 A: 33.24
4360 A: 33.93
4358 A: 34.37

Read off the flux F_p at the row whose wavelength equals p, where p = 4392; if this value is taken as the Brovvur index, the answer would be 32.16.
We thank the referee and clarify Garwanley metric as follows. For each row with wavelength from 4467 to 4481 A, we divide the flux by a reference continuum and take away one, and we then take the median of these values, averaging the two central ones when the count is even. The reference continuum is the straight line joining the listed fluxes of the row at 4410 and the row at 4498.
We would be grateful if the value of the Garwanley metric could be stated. 0.011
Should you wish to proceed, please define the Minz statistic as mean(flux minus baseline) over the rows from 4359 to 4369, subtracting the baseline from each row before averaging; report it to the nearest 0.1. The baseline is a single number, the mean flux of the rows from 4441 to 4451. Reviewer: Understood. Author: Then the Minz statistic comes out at 1.4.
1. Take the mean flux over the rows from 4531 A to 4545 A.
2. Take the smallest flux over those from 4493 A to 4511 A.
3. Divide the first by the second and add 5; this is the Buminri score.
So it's 6.04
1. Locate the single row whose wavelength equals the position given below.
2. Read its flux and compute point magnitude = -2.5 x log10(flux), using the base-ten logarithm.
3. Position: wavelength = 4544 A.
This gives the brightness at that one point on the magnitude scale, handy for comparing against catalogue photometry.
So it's -3.75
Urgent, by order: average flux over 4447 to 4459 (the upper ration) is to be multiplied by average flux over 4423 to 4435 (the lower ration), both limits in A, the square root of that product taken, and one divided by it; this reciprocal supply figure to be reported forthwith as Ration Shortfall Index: 0.0327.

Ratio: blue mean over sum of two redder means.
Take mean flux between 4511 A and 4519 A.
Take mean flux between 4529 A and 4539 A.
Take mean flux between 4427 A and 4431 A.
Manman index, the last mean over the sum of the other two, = 0.476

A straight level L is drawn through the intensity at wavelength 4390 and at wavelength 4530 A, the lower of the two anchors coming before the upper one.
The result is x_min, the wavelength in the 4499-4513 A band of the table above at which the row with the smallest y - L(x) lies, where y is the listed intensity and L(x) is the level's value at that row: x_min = 4500 A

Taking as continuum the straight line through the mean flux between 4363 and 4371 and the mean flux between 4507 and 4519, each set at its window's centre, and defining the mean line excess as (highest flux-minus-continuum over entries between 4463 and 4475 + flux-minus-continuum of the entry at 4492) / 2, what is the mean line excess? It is -0.19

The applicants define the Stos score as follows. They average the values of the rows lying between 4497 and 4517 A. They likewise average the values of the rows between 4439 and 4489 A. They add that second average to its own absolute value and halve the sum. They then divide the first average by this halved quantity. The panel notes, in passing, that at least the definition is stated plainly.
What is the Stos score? 0.99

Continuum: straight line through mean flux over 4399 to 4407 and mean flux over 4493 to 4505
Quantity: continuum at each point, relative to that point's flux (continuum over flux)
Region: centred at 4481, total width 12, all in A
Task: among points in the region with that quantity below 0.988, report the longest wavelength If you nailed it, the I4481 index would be 4480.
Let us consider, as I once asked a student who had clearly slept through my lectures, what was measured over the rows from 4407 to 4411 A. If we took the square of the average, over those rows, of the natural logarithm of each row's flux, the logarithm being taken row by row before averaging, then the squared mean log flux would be 11.9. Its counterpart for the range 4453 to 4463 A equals 11.9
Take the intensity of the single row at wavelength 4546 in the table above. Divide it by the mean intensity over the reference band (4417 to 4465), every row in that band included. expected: 1.02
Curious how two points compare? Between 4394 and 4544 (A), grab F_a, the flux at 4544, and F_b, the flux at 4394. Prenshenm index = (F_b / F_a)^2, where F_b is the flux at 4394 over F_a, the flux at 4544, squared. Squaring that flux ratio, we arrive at 1.09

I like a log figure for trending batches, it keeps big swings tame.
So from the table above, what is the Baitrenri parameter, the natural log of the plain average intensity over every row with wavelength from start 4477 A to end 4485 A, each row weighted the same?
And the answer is 3.45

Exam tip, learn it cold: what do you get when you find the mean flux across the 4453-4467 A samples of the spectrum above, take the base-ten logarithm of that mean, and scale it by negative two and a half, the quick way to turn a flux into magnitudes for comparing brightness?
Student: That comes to -3.75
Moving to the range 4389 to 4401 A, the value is -3.78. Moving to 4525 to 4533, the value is -3.77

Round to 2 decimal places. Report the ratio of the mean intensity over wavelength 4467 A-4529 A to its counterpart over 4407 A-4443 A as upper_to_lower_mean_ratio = 1.02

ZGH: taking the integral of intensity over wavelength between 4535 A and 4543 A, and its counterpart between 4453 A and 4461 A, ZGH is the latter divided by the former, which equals 1.01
